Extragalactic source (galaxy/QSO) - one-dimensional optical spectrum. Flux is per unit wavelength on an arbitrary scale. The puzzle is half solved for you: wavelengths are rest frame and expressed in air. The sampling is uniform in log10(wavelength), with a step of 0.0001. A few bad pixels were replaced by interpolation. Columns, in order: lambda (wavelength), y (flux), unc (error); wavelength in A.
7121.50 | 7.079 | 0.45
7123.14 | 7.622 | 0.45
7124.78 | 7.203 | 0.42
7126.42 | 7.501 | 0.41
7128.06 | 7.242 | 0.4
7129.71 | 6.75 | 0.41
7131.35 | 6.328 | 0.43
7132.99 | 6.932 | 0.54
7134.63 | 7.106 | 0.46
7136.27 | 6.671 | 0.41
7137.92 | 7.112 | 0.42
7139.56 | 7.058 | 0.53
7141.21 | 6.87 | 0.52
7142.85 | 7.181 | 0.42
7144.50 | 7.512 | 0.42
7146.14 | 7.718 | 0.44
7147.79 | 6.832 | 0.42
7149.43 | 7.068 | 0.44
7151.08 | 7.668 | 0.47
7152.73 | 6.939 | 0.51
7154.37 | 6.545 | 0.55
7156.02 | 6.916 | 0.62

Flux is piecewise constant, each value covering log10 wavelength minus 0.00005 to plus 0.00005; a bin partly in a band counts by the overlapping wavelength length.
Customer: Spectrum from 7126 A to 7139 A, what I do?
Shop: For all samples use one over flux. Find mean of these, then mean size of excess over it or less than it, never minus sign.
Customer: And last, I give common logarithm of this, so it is -2.23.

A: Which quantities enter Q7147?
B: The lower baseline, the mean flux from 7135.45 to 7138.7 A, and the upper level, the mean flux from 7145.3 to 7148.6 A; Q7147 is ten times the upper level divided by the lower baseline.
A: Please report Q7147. 10.6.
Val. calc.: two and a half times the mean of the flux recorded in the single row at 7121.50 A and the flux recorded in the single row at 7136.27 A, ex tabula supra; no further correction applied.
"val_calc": 17.2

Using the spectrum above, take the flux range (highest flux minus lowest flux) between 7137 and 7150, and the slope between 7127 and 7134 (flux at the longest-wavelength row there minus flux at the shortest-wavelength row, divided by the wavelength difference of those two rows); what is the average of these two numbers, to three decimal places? 0.412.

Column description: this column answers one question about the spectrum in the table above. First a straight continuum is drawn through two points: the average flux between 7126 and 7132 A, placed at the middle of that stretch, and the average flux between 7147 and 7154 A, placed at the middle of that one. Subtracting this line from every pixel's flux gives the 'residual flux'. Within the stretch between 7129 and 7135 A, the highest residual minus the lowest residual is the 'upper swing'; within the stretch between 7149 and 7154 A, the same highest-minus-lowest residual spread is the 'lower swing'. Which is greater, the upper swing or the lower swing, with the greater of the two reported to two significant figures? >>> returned 0.75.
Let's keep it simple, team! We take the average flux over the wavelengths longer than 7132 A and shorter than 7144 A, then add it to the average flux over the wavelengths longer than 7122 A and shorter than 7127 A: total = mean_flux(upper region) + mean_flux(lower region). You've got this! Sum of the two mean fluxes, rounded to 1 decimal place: 14.4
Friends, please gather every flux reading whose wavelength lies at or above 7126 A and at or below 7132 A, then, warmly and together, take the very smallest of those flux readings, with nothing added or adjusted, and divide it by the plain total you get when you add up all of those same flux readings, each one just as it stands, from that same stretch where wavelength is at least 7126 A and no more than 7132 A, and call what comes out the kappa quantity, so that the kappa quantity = 0.227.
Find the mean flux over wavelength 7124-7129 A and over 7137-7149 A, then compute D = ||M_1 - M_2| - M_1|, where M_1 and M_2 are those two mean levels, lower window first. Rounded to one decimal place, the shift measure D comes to 7.2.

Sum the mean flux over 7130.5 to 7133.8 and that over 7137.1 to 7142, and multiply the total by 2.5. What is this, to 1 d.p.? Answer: 34.1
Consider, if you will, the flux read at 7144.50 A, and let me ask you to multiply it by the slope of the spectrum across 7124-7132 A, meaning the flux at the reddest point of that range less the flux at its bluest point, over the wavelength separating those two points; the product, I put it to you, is -1.0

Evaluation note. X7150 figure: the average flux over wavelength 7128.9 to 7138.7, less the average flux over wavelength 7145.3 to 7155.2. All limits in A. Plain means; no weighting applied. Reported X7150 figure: -0.31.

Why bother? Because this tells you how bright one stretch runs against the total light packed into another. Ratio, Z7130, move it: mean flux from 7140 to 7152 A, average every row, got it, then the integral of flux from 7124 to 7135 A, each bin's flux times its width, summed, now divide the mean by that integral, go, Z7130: 0.09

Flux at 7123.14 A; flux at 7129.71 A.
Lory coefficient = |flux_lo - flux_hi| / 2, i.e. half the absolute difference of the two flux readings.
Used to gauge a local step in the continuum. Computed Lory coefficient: 0.44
